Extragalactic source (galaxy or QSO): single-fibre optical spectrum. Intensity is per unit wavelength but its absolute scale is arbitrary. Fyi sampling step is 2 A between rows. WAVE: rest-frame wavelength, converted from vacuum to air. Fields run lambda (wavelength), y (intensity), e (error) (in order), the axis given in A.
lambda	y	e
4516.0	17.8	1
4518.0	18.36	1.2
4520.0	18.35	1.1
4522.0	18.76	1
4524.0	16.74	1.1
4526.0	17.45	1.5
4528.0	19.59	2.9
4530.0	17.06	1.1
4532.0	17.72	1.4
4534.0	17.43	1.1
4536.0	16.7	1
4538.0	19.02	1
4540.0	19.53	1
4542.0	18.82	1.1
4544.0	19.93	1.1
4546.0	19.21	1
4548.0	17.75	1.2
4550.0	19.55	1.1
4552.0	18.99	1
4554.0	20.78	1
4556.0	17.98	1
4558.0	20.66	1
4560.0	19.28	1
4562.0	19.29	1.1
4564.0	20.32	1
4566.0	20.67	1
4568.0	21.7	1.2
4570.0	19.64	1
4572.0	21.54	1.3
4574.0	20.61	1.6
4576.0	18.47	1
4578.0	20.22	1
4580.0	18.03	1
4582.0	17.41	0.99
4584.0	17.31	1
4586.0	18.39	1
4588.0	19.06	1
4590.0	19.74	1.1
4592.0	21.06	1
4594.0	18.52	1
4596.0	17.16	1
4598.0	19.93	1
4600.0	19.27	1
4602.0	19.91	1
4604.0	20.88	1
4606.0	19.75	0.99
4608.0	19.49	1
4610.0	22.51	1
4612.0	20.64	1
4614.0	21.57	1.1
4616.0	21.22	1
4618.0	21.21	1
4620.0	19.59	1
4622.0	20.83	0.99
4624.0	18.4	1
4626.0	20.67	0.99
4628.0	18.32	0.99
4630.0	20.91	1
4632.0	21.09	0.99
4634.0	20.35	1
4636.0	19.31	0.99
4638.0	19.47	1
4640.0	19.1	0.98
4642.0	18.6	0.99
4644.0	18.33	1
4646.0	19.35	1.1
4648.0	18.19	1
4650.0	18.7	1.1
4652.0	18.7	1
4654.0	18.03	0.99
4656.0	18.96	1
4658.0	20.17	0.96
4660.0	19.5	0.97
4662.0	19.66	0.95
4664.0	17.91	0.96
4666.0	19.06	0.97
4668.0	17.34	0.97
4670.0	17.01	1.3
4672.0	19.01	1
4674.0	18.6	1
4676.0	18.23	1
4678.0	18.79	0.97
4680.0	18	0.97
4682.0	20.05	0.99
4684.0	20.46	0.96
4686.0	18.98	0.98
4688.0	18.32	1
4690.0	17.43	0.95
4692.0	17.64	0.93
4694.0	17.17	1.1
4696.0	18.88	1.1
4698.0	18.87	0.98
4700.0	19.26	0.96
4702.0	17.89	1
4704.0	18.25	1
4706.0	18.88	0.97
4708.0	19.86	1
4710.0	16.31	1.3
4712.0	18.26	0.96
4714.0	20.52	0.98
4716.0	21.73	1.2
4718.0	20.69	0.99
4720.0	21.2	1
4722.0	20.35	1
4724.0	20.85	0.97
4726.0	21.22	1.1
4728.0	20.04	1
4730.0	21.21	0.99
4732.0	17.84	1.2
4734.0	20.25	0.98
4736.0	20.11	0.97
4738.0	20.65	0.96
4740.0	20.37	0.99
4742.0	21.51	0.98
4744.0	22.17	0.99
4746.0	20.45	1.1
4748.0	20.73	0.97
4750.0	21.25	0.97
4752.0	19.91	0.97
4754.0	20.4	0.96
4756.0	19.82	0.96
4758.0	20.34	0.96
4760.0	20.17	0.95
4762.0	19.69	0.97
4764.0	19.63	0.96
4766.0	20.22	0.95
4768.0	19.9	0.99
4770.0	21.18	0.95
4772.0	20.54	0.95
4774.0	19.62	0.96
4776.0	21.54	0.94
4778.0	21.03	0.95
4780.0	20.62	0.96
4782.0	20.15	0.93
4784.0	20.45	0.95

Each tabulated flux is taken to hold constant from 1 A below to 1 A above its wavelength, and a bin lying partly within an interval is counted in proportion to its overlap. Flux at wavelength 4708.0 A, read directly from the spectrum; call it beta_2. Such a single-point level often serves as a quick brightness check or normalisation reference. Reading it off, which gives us 19.86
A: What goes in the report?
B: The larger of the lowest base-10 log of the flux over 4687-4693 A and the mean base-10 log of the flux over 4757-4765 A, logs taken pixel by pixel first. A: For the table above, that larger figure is 1.30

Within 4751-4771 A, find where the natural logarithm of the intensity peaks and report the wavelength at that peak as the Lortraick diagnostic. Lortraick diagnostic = 4770.0 A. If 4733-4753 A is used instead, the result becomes 4744.0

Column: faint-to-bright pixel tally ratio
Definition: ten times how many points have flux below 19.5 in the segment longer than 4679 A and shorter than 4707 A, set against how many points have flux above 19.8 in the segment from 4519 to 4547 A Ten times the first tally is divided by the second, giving 120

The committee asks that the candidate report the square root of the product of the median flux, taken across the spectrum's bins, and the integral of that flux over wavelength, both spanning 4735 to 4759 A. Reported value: 101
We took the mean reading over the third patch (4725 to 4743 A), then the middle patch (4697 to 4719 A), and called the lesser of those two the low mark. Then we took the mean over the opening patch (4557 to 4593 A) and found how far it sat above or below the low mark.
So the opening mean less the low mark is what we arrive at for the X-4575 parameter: 0.5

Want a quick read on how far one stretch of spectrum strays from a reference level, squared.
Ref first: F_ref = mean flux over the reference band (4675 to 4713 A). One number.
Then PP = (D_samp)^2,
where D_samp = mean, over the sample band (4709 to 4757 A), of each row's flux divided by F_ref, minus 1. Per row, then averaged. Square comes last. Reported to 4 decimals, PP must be 0.0097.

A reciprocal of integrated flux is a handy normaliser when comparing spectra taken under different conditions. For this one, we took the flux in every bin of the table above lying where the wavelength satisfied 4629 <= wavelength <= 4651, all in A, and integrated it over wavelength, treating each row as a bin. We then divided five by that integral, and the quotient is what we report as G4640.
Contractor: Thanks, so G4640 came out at 0.0117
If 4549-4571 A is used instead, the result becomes 0.0114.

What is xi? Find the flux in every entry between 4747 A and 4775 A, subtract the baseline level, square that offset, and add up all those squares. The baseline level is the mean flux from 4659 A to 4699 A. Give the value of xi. 44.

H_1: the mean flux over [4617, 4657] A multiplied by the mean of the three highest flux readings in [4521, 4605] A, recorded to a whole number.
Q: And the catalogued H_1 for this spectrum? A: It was 416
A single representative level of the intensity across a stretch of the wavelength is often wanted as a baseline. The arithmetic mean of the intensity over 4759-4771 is 20.1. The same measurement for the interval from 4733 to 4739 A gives 20.3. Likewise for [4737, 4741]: 20.5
